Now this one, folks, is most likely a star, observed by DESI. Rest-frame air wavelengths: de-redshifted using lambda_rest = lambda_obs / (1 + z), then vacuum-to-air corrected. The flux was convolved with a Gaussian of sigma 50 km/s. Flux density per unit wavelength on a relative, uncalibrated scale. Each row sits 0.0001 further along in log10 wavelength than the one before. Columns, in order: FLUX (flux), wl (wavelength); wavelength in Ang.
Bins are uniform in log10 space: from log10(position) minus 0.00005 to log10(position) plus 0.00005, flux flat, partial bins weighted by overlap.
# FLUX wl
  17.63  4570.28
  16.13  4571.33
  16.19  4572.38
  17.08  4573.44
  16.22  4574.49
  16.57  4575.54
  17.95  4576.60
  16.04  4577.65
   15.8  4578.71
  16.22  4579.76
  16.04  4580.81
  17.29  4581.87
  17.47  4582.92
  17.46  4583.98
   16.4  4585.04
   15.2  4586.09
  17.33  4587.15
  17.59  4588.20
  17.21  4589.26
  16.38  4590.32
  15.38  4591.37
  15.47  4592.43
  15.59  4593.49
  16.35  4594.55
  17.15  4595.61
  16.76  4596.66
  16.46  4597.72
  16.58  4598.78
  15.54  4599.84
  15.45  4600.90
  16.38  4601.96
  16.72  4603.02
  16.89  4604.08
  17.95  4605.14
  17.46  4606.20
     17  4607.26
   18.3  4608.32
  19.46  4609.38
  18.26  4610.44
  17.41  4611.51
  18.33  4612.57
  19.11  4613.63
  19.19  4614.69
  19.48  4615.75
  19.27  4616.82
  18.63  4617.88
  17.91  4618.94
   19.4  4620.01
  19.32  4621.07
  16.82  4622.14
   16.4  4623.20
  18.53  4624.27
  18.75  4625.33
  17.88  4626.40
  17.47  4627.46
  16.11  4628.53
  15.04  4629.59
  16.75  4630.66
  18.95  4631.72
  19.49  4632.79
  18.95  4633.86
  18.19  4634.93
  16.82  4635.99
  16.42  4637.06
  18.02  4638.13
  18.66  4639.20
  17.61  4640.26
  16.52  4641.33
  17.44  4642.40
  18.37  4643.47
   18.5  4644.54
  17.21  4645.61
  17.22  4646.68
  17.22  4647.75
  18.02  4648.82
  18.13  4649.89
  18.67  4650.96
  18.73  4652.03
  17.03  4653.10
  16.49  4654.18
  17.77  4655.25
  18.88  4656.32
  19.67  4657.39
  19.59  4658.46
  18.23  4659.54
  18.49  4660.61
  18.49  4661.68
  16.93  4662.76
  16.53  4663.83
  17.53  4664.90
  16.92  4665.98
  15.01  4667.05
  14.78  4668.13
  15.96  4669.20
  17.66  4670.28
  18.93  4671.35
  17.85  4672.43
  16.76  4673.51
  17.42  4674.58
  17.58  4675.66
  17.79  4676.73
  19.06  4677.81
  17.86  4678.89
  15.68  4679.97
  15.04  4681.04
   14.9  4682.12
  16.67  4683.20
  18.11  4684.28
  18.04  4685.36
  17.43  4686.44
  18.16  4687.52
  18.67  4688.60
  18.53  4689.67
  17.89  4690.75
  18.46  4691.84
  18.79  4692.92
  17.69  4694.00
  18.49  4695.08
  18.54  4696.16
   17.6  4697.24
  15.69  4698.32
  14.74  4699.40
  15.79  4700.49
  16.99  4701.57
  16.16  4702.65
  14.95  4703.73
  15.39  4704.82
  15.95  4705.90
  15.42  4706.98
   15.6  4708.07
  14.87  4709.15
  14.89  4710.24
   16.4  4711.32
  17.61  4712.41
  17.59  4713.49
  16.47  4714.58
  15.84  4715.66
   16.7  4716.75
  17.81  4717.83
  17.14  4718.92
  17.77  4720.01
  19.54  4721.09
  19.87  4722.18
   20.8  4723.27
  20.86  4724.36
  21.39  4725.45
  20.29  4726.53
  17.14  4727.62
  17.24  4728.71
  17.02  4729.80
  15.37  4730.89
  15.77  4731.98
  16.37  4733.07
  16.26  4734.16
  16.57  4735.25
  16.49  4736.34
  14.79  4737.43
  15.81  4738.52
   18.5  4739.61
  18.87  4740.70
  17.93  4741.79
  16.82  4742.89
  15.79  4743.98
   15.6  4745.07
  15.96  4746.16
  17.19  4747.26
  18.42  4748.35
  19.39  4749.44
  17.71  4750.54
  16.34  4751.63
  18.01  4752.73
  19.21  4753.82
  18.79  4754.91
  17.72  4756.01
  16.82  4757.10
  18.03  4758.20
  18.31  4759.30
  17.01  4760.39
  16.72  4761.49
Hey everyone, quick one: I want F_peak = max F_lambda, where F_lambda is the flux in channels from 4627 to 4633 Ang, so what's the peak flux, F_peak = 19.49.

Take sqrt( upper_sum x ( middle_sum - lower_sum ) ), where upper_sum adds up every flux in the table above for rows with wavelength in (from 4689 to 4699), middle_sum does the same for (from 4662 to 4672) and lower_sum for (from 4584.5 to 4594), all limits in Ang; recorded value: 24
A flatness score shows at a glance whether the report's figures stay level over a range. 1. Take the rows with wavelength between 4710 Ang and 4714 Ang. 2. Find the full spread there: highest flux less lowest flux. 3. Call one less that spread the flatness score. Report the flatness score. -1.7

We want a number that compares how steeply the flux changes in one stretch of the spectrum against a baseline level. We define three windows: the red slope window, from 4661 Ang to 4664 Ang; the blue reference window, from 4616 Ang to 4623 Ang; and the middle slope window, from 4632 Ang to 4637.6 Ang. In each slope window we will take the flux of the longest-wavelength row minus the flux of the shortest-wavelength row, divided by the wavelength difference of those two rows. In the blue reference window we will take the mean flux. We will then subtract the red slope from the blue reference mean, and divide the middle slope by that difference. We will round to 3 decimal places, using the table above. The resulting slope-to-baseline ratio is -0.037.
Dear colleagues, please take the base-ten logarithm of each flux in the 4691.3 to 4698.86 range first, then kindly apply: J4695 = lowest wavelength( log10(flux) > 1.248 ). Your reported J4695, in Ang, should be 4691.84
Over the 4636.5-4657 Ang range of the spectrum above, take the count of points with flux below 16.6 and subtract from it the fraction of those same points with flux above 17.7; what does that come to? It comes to 2.5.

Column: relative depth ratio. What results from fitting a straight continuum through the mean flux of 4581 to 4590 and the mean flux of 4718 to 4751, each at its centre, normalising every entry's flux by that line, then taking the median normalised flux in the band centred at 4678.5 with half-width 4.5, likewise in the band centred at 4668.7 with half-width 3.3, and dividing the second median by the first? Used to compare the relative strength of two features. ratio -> 0.94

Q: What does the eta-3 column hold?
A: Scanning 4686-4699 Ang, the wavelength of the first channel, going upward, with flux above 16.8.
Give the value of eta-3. 4686.44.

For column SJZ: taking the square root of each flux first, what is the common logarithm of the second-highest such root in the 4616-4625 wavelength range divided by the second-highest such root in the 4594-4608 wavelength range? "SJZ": 0.022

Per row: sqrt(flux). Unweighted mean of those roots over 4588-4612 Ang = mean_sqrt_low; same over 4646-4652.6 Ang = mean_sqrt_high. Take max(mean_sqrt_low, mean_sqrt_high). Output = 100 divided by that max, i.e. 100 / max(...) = 23.6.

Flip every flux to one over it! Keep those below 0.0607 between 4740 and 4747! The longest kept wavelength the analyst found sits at 4742.89 Ang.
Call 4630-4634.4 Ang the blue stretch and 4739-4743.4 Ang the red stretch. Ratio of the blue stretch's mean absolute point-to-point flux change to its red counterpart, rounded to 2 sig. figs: 1.4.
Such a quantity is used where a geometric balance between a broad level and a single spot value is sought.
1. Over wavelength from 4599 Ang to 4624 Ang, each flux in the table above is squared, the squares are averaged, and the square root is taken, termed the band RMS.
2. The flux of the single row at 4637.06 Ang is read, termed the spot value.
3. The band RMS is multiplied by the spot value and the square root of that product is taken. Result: 17.1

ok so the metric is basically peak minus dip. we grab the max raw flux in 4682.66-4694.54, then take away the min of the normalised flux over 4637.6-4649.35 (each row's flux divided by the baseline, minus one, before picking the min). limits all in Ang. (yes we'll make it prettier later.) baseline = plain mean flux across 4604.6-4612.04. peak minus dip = 18.9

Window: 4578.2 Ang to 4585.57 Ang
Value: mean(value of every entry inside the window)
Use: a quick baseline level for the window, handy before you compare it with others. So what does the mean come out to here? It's 16.7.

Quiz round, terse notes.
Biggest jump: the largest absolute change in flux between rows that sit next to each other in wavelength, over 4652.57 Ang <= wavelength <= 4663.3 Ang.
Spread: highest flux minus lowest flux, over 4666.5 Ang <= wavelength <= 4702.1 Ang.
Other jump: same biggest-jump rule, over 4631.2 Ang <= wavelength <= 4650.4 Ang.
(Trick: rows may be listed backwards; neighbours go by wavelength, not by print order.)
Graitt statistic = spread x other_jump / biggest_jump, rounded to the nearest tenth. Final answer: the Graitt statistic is 4.4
